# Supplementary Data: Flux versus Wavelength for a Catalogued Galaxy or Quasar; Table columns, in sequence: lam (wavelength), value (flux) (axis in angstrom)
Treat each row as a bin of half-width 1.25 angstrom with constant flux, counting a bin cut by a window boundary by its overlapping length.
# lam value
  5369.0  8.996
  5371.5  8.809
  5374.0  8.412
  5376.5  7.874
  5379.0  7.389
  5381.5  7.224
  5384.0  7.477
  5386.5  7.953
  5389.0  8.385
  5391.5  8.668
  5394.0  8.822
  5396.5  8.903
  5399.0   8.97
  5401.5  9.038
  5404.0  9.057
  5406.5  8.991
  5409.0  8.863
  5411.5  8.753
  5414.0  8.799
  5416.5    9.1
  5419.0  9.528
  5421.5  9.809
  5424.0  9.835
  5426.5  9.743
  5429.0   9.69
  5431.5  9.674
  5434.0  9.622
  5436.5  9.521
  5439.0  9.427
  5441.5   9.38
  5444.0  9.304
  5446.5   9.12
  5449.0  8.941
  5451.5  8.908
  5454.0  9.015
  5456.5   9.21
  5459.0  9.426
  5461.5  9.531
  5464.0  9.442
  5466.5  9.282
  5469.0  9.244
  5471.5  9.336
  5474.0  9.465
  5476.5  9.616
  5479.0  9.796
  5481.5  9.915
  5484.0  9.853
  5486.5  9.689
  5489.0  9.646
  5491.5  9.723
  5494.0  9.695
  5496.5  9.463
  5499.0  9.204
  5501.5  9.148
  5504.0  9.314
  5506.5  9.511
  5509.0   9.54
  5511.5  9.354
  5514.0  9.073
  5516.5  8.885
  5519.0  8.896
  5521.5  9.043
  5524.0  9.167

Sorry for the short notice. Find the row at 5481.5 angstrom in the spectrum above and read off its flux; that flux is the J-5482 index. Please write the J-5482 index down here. 9.915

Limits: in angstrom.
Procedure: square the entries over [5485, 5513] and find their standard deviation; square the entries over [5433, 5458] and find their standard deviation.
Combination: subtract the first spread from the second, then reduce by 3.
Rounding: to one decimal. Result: -2.3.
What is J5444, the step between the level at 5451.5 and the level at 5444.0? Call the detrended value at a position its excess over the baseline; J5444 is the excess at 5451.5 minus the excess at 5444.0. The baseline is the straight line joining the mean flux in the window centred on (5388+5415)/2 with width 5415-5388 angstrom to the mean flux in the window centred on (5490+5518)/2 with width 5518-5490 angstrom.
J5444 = -0.43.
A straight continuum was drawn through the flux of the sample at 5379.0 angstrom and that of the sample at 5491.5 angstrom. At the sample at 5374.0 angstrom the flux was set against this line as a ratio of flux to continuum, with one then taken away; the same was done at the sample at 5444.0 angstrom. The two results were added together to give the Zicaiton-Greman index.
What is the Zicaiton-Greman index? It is 0.22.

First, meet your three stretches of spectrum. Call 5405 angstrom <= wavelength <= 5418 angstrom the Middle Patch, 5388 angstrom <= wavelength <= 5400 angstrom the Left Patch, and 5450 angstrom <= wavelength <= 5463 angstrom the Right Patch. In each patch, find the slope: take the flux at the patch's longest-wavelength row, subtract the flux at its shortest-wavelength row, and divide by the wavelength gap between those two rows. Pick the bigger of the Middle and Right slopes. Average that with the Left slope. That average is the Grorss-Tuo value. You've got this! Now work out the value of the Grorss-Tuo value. 0.060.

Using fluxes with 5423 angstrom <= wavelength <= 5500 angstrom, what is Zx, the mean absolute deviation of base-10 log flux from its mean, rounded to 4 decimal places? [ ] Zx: 0.0102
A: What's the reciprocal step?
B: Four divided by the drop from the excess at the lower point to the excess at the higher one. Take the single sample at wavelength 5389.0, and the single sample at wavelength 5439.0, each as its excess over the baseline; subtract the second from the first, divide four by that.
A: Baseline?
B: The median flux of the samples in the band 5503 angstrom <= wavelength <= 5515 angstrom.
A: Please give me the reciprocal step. -4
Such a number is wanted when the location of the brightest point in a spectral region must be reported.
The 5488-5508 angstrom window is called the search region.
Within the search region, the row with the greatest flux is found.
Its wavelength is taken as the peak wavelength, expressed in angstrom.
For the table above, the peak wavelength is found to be 5491.5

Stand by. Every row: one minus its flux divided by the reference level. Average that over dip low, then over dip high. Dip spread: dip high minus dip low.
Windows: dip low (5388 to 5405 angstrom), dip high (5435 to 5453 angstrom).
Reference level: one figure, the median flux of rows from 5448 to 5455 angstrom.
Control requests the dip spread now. -0.04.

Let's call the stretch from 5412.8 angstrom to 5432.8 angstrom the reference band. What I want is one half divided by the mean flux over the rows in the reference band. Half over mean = 0.0525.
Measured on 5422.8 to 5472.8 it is 0.0533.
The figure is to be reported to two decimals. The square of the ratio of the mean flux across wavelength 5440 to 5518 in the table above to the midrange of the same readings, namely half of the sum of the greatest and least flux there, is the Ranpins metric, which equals 1.00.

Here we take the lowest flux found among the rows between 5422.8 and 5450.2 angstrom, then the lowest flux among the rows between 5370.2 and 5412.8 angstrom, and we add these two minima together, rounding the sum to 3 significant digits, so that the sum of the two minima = 16.2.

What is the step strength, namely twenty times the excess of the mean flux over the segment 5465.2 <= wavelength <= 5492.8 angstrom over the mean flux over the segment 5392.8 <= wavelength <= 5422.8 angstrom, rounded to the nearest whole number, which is 11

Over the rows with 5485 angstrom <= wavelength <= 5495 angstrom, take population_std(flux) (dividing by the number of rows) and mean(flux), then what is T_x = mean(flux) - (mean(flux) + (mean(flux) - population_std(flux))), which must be -9.66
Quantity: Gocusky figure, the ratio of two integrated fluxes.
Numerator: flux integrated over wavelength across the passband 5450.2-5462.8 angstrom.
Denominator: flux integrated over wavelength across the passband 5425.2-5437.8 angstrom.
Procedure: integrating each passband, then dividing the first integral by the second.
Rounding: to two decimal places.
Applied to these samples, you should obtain 0.96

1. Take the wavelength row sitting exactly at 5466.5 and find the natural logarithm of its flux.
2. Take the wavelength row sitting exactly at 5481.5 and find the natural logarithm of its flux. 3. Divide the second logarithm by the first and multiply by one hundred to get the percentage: 103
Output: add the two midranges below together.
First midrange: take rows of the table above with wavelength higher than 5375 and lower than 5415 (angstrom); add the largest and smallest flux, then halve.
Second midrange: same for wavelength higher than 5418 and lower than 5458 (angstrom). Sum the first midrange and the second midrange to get 17.5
